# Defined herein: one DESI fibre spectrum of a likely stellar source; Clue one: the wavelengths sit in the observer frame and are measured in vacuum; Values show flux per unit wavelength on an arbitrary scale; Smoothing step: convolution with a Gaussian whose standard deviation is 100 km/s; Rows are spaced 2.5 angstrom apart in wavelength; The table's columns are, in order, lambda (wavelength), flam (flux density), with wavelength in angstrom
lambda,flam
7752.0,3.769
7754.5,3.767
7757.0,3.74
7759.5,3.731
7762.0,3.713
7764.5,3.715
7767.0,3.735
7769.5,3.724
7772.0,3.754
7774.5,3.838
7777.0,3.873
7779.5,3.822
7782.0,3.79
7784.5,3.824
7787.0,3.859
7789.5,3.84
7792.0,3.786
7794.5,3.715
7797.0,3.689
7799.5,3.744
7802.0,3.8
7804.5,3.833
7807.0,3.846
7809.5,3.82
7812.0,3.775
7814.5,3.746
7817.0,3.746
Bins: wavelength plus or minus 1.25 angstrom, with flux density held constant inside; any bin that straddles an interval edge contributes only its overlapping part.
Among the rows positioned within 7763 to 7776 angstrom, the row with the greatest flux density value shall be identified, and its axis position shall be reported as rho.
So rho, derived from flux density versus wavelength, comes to 7774.5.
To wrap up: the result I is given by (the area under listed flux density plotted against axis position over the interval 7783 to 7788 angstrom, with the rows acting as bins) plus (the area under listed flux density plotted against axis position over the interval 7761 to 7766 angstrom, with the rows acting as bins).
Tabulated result 37.8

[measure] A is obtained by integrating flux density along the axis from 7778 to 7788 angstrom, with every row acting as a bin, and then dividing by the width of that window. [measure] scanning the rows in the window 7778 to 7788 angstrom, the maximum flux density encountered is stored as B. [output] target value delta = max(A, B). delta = 3.859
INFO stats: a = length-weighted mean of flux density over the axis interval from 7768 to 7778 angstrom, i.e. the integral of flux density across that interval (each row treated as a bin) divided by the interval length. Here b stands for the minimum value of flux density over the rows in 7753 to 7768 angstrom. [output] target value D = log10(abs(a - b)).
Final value -1.1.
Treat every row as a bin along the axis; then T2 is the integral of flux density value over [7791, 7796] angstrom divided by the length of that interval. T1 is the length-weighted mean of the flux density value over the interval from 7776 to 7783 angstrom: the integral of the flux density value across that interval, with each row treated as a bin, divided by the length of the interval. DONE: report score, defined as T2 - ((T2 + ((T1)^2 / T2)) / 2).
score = -0.08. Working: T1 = 3.83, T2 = 3.75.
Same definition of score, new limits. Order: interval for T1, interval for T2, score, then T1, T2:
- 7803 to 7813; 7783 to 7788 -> 0.02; 3.82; 3.84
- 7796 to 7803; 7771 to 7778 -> 0.08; 3.74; 3.82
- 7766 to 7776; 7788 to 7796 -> 0.01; 3.77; 3.78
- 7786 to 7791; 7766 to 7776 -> -0.08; 3.85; 3.77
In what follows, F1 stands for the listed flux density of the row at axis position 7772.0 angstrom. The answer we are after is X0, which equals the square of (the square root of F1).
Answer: 3.75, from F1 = 3.754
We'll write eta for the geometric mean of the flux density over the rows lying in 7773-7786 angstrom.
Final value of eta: 3.83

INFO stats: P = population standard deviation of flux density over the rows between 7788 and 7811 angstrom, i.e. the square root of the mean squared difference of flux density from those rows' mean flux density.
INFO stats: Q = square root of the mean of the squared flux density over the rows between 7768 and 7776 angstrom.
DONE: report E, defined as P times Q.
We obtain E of 0.20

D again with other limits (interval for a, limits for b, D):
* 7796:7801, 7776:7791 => -1.2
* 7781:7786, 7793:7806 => -0.9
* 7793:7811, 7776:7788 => -1.9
